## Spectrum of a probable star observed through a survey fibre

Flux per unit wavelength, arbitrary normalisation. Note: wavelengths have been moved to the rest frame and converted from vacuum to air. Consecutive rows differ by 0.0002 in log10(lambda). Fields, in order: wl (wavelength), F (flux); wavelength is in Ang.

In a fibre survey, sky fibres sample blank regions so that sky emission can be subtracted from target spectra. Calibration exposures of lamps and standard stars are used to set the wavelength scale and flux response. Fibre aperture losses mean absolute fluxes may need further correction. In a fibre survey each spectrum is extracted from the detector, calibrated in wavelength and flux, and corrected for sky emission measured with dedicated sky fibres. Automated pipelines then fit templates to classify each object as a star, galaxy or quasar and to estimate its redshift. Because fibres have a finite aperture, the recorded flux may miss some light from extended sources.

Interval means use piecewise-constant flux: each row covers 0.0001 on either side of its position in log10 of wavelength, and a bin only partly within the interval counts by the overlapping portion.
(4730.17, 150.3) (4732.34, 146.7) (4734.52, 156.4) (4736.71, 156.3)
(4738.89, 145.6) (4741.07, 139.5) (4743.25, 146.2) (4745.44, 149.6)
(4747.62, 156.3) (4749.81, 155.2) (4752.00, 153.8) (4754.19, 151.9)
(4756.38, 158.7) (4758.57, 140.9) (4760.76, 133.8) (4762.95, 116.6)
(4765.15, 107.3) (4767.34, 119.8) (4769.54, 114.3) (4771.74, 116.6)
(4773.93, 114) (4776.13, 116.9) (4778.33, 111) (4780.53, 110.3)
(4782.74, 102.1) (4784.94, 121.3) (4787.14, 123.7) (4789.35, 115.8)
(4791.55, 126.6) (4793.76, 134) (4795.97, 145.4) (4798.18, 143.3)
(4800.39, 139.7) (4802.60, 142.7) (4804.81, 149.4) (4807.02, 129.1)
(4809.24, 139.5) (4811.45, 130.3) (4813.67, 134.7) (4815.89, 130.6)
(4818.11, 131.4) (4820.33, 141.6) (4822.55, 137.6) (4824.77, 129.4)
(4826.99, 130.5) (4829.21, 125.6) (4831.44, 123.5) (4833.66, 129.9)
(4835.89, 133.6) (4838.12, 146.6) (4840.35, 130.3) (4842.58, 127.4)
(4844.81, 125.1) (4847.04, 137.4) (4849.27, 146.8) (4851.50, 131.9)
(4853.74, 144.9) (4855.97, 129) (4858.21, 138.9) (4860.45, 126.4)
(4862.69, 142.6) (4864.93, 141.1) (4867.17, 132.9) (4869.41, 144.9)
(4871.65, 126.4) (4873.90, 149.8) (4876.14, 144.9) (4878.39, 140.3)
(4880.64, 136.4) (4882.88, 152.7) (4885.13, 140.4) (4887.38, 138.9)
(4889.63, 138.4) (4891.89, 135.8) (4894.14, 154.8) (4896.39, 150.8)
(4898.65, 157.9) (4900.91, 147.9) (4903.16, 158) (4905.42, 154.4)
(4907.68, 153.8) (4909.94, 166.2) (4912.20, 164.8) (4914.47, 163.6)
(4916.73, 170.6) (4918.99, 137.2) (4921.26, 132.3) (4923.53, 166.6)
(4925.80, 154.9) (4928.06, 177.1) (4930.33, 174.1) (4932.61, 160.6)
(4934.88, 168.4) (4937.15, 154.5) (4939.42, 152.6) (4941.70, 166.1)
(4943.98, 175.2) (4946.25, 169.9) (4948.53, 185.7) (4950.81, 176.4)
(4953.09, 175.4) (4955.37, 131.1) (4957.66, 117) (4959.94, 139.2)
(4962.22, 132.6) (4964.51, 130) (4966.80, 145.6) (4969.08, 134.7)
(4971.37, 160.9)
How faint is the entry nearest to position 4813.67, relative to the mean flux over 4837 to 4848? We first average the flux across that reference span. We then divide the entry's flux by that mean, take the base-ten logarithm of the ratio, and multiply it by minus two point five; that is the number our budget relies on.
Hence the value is -0.01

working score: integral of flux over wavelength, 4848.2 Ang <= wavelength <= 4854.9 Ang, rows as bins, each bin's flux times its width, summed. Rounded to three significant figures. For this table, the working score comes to 946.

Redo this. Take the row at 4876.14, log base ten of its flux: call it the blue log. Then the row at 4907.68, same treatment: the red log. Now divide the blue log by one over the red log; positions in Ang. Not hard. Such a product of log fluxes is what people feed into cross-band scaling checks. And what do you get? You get 4.73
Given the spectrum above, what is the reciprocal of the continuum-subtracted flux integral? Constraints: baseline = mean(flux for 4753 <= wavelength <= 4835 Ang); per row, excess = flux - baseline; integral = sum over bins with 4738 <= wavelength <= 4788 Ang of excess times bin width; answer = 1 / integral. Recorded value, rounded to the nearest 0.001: 0.012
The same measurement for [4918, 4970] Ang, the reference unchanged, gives 0.001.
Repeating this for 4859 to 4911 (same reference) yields 0.001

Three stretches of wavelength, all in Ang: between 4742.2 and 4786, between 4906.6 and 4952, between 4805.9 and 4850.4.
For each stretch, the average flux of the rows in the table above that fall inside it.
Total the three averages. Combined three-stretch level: 426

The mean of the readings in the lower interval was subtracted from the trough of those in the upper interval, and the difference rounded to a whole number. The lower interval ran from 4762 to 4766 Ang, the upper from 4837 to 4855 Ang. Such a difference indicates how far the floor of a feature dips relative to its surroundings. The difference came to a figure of 13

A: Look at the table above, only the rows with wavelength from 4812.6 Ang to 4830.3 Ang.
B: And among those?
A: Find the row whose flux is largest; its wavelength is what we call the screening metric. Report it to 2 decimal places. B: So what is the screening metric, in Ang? 4820.33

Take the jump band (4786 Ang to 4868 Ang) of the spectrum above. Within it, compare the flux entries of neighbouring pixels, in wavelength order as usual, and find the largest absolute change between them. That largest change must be 20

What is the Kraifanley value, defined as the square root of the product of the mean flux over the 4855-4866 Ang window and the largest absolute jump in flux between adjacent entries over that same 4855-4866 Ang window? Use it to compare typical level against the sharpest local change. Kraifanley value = 47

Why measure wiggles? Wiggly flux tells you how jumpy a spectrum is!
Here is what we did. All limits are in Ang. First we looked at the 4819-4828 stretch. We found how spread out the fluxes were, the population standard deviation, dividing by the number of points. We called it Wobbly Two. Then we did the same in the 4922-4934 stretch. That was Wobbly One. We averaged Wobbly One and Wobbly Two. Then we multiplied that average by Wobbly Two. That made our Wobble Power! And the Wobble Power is 33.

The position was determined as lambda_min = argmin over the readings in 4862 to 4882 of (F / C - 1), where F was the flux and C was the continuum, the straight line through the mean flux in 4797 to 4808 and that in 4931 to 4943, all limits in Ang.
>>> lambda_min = 4871.65 Ang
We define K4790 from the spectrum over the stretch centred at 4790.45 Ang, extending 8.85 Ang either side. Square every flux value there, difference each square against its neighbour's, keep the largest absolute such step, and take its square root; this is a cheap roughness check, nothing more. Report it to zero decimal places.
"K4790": 65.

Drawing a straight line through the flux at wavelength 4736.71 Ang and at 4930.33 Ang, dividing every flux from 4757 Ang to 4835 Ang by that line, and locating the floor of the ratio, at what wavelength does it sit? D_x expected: 4782.74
